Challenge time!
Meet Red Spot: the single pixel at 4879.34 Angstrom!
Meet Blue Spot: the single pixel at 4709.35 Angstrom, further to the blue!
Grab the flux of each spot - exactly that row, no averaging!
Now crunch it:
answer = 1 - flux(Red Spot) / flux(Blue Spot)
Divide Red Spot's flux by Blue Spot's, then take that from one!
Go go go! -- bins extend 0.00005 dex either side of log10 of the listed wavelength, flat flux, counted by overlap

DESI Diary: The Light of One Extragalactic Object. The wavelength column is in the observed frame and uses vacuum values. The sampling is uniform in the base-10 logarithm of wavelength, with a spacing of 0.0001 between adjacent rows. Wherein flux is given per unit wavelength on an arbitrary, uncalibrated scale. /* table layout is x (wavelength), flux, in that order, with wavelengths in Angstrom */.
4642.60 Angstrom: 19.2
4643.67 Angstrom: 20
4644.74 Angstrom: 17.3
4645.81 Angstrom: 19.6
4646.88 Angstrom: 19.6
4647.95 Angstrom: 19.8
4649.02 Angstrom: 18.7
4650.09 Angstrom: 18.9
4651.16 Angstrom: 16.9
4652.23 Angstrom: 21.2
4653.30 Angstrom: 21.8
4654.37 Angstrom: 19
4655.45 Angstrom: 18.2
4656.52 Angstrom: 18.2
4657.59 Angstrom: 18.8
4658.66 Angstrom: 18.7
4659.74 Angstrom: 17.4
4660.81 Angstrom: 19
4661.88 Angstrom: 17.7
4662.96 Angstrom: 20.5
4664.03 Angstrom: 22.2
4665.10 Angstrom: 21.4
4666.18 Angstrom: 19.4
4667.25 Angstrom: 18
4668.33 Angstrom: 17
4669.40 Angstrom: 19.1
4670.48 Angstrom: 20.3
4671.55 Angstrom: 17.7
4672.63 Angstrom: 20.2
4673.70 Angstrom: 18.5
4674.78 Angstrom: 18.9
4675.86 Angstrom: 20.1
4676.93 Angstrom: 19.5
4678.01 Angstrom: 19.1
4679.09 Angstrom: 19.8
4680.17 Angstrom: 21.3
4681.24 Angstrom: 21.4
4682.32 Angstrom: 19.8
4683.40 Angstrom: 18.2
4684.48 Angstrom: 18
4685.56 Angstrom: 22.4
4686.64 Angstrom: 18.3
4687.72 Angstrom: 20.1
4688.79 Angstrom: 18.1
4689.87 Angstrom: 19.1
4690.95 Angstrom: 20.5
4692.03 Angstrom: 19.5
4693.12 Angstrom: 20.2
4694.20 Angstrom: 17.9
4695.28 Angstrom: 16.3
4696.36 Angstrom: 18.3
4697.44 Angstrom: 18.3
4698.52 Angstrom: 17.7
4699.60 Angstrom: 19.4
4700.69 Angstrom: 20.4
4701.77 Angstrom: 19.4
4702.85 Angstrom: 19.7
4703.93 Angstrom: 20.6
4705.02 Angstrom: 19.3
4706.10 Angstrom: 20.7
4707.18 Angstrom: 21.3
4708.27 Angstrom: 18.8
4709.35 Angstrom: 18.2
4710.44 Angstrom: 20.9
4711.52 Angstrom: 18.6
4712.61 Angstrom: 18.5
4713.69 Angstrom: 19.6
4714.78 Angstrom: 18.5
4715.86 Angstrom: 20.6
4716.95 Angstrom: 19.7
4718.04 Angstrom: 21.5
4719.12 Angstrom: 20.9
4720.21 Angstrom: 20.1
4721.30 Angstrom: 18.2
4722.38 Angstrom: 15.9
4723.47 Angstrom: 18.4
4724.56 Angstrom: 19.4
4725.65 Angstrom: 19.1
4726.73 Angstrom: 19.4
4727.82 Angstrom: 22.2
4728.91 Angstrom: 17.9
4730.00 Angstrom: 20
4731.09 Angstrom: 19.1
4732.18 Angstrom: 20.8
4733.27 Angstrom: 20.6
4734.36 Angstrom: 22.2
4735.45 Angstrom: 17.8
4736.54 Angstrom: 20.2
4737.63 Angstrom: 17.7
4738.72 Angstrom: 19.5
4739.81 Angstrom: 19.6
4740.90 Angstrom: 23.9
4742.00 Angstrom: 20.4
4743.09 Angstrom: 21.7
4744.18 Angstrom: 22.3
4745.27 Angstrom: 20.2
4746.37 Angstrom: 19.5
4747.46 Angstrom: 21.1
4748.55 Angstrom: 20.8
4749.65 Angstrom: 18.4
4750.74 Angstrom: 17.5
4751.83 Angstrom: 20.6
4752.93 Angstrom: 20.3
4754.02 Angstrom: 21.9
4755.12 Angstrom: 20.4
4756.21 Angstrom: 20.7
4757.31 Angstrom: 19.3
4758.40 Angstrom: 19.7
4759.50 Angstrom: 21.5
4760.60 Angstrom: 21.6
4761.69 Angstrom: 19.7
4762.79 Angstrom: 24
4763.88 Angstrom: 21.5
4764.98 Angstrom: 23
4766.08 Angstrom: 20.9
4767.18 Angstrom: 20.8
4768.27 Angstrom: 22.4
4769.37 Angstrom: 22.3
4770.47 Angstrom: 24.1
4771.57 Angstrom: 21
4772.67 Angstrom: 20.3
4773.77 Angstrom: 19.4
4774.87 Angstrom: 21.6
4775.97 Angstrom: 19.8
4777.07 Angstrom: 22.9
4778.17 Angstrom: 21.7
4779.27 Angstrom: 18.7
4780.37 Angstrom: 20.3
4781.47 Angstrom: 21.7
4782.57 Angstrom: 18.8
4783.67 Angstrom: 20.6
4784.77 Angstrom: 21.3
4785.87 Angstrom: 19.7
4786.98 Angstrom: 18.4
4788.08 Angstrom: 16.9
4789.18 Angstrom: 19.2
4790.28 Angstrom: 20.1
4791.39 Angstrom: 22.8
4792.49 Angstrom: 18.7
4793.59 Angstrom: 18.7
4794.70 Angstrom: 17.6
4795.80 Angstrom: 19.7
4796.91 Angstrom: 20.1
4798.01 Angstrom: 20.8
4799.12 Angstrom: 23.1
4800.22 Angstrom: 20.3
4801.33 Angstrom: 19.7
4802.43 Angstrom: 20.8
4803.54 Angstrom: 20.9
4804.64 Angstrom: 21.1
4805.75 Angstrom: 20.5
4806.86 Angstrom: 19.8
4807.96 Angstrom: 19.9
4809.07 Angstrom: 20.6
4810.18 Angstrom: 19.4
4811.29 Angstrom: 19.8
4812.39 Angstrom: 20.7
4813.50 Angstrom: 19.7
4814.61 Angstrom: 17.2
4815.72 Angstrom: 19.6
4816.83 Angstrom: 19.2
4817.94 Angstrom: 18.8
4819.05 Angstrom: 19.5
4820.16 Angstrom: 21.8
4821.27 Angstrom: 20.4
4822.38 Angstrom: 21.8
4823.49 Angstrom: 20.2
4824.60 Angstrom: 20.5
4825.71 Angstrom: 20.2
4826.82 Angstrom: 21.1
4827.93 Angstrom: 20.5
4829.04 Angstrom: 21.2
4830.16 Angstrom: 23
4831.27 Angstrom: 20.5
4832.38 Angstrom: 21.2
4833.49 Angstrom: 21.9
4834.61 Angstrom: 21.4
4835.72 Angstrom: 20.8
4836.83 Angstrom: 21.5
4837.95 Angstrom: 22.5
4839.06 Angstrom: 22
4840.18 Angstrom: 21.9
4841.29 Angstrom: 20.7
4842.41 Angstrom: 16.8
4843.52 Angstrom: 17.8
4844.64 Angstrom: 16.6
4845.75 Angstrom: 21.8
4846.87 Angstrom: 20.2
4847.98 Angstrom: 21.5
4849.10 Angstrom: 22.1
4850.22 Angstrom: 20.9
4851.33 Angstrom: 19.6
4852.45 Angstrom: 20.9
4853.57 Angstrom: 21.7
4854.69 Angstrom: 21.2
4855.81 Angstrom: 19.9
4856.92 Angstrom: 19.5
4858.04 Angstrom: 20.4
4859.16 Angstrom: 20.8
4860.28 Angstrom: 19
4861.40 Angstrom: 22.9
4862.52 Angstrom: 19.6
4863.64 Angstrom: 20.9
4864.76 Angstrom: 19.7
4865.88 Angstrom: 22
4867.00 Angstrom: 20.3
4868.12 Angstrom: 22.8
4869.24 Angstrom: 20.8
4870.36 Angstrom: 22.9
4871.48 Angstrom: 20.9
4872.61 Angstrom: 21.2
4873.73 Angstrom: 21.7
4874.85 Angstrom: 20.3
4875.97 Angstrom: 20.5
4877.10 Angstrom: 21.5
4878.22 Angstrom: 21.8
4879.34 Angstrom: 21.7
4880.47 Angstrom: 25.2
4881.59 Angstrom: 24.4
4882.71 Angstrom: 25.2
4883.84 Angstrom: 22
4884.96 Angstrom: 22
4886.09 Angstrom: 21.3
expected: -0.192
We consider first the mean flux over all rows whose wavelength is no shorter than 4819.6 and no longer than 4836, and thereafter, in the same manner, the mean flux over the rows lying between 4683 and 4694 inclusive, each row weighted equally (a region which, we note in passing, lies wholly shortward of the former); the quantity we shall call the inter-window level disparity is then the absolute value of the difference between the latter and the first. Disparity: 1.7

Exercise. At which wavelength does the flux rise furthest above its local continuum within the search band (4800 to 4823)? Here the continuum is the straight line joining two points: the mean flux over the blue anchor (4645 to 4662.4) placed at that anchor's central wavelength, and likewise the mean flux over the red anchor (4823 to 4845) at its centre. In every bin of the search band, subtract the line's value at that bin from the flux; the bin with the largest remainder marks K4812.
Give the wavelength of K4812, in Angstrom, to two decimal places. 4820.16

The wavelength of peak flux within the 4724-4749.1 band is 4740.90 Angstrom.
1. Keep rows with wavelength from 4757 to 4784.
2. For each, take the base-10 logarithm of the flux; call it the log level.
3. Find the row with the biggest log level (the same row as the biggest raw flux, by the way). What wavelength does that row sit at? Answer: 4770.47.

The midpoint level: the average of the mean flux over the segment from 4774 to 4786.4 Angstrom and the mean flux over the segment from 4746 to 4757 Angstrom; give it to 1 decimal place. 20.4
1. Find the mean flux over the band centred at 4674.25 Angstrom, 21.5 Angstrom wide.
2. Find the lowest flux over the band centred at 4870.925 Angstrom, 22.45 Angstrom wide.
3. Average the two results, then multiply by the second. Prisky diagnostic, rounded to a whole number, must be 366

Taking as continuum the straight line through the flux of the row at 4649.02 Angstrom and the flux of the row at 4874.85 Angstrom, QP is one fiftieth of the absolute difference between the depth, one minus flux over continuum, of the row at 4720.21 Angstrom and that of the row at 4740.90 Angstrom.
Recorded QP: 0.0038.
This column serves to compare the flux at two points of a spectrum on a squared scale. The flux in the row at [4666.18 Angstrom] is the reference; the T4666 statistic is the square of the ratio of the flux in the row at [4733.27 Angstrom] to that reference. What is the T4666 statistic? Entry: 1.1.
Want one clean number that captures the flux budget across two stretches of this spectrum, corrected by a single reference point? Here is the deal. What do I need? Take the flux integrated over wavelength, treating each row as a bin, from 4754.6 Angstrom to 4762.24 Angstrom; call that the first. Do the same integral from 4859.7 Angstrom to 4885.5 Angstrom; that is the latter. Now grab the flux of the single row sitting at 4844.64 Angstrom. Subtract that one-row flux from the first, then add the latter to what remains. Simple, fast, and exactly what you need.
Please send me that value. 700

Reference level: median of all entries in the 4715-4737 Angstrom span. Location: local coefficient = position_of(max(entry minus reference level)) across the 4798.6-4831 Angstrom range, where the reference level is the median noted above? 4799.12 Angstrom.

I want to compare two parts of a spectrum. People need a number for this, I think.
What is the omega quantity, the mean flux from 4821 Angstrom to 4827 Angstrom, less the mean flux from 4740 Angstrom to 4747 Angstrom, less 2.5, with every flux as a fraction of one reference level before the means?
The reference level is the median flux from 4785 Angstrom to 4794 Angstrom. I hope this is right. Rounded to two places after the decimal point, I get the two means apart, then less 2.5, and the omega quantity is -2.53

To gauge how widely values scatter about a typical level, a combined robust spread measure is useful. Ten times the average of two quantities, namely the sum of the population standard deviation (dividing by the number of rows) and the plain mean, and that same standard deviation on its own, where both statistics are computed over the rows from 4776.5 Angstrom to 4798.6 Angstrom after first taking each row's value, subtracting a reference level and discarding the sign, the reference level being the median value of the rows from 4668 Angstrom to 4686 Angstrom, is 16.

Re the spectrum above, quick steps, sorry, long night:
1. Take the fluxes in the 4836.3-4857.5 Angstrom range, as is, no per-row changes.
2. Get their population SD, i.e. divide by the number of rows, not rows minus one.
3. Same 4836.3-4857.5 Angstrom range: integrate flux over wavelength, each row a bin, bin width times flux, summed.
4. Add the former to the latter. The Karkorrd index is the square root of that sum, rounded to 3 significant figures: 20.9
